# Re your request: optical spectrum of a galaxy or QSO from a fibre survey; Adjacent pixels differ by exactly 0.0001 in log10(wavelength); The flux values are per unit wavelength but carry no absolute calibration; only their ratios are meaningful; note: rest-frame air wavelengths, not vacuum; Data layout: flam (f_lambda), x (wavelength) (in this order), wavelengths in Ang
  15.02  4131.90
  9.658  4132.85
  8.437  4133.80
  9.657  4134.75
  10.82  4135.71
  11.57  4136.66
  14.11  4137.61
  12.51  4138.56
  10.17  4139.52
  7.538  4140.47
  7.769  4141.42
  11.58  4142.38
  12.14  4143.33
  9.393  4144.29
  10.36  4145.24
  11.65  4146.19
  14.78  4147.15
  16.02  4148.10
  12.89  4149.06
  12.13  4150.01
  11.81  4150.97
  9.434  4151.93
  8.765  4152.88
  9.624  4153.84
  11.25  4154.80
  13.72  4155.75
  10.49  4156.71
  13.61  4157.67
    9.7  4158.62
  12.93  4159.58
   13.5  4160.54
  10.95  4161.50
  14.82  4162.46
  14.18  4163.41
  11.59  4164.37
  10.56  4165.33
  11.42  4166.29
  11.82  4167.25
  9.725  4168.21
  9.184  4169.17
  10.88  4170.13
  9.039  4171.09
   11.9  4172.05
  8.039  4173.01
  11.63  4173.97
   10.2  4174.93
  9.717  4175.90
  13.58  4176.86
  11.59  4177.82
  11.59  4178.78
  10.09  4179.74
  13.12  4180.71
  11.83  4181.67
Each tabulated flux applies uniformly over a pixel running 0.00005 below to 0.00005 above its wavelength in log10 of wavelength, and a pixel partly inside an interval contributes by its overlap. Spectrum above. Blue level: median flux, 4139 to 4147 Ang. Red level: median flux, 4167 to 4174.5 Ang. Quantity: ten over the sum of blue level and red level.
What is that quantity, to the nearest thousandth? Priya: 0.486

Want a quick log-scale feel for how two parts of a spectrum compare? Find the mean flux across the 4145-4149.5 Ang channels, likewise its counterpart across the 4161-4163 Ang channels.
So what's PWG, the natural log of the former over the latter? 0.02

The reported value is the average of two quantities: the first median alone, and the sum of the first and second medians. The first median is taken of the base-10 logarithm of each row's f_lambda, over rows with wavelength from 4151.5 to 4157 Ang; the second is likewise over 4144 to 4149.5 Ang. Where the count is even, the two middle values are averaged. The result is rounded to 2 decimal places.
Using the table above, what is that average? 1.55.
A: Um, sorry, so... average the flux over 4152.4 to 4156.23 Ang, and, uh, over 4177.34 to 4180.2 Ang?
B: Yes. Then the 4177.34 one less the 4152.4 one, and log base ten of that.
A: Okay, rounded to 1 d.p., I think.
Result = -0.6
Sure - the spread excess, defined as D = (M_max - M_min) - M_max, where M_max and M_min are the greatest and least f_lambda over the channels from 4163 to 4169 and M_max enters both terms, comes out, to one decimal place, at -9.7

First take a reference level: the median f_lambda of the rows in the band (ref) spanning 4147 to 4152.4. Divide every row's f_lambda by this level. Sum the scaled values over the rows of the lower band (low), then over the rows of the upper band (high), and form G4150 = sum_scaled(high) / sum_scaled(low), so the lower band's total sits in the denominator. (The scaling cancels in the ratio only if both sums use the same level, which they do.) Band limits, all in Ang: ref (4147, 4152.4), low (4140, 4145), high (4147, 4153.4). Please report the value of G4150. 1.8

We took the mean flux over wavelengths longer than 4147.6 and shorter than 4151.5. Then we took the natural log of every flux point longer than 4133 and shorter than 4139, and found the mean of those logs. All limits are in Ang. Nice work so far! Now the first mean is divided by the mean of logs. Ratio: 5.5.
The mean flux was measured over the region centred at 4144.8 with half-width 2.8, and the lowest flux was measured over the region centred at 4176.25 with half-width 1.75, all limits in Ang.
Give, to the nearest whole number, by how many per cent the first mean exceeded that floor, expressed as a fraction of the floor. 20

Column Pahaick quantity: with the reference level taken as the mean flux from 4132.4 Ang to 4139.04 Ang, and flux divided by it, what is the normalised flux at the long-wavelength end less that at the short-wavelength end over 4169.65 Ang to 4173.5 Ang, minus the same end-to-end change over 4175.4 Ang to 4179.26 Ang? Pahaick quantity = -0.4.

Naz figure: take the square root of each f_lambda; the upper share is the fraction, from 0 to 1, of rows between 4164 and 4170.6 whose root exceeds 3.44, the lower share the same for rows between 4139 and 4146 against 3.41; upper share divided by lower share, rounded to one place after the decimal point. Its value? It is 0.0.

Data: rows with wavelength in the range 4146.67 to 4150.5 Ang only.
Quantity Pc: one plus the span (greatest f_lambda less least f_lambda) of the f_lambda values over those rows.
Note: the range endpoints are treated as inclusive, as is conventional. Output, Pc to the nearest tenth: 4.9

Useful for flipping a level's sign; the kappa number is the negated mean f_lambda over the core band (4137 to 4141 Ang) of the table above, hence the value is -11.1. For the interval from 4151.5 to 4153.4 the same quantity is -9.1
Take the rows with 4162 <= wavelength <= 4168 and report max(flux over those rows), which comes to 14.82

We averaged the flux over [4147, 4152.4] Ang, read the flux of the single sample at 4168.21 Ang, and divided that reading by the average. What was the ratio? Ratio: 0.76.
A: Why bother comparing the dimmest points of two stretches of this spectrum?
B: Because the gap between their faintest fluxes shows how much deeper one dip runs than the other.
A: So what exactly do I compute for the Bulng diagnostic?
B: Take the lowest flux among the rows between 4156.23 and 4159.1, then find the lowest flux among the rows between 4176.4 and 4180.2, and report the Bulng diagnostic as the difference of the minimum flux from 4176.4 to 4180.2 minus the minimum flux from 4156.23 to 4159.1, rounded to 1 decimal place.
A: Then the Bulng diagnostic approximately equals 0.4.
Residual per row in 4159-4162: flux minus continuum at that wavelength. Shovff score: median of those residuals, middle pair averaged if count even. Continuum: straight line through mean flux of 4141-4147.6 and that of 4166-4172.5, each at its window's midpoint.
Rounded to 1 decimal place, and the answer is 2.2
